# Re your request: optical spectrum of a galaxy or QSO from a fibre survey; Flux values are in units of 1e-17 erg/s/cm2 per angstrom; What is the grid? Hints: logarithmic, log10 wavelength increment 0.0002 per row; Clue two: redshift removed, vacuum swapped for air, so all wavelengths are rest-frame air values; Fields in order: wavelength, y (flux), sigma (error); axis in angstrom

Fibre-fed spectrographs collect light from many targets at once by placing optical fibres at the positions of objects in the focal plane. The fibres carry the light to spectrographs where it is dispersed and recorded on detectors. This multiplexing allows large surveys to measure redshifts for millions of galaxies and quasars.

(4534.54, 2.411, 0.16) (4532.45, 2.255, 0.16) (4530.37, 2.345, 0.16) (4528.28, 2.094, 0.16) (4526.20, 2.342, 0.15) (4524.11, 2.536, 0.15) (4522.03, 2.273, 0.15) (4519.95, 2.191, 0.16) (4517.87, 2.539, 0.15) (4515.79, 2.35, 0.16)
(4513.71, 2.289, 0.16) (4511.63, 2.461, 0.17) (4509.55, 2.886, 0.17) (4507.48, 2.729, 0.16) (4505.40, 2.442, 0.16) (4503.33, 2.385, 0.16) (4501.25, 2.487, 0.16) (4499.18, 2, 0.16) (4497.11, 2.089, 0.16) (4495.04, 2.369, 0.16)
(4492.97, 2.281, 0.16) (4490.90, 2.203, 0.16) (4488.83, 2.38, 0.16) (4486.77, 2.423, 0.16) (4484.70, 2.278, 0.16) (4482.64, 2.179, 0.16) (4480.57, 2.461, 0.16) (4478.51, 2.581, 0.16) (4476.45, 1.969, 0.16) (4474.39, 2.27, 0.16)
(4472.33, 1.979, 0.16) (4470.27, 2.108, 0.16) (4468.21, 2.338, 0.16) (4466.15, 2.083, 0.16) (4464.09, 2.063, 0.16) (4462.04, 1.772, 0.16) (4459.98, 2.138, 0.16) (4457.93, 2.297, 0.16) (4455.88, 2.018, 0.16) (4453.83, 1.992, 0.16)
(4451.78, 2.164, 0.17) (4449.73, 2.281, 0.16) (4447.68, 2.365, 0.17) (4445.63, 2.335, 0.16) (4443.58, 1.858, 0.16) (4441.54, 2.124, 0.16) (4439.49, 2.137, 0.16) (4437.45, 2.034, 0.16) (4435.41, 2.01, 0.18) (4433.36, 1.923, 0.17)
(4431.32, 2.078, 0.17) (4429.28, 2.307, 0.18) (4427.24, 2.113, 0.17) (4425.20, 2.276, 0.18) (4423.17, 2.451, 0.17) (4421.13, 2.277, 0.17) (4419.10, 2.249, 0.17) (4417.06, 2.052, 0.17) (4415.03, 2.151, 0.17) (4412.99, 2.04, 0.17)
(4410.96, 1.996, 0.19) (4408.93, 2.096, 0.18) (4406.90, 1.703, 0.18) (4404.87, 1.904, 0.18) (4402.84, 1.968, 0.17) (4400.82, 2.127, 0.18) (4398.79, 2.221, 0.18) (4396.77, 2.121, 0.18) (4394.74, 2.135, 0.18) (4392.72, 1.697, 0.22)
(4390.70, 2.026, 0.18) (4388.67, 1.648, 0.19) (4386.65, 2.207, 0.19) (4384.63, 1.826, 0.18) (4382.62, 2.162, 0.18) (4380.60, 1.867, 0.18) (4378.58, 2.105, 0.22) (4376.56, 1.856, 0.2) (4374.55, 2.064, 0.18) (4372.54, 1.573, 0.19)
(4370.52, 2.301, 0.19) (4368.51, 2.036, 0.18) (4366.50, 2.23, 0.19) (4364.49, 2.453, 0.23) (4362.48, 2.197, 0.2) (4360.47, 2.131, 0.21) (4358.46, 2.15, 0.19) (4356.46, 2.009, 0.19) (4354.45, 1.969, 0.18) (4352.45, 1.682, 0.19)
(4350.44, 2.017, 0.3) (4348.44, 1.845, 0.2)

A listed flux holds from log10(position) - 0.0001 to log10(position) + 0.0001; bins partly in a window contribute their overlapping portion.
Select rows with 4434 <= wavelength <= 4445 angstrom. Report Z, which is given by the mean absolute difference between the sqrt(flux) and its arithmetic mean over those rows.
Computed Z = 0.028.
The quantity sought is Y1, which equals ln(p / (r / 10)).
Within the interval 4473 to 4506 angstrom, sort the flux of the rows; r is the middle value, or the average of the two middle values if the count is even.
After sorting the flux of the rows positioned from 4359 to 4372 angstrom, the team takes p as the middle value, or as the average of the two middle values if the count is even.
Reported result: 2.25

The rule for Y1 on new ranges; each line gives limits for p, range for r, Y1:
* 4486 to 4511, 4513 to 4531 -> 2.32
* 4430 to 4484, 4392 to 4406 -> 2.30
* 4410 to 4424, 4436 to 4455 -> 2.31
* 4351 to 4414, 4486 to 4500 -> 2.19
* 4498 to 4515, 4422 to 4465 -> 2.45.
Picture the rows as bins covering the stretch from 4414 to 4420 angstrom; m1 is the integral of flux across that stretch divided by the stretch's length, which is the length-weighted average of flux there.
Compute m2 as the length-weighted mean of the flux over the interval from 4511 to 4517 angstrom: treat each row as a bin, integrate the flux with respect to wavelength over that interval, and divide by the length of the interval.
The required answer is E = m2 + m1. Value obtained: 4.5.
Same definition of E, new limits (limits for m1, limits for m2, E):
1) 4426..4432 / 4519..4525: 4.5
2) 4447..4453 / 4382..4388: 4.3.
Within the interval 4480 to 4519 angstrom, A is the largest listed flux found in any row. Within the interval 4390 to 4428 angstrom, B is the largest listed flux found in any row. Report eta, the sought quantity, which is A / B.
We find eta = 1.18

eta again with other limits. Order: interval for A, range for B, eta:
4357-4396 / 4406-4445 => 1.00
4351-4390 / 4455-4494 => 0.95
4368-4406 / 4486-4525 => 0.80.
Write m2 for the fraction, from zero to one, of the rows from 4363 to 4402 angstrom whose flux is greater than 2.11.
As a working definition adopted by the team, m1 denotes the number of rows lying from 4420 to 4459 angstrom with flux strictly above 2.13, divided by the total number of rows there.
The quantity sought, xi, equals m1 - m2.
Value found 0.05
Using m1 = 0.53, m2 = 0.47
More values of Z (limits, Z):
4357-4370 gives 0.032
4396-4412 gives 0.044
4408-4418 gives 0.016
